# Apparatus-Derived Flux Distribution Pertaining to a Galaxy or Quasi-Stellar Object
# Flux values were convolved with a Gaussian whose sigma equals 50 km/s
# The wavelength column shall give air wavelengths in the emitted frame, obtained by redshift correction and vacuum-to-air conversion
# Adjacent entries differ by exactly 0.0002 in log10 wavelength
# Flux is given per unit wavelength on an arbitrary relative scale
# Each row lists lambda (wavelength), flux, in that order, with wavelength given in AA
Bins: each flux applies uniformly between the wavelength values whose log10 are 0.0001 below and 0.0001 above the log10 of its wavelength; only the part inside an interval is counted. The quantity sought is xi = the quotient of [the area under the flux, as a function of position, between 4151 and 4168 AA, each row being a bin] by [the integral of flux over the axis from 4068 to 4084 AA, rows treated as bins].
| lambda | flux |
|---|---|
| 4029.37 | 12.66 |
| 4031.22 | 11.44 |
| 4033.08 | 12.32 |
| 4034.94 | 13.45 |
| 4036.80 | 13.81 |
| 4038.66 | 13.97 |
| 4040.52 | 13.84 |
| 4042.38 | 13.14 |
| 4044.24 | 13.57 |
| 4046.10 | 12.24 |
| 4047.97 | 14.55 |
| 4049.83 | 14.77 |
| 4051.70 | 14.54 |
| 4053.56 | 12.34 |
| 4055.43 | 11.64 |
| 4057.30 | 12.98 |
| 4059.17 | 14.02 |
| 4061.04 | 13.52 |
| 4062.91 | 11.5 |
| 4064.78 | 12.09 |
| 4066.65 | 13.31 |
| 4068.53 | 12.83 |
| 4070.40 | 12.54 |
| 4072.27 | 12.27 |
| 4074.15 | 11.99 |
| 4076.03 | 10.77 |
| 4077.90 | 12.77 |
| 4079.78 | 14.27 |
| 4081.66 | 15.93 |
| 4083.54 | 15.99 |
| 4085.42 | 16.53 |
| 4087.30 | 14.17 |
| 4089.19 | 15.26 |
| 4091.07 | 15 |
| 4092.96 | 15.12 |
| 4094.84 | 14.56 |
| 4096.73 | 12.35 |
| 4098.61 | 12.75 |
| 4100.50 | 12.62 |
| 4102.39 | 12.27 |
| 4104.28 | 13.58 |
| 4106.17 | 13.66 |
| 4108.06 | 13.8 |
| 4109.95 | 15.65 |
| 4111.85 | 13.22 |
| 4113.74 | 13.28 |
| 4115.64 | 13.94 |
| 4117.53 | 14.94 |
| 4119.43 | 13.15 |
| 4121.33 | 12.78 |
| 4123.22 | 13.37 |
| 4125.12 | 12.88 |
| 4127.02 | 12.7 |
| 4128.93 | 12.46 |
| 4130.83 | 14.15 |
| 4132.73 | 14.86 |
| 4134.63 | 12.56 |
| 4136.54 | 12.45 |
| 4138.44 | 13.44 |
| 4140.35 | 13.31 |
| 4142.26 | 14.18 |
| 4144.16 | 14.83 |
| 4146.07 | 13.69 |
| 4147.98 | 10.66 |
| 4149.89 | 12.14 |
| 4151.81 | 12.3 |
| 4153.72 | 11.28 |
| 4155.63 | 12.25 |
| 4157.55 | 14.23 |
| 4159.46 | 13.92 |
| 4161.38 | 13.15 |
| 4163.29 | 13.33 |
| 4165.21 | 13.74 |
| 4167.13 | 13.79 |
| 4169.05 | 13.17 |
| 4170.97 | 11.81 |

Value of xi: 1.056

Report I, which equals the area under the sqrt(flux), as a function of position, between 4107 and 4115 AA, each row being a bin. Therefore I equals 29.9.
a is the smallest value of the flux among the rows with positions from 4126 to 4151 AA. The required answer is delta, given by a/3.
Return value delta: 3.6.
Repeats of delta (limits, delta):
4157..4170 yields 4.4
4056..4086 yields 3.6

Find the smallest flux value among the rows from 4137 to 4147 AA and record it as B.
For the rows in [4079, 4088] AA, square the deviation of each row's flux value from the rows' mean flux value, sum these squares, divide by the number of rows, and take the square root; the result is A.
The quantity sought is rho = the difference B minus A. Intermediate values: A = 1.0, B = 13.31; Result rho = 12.3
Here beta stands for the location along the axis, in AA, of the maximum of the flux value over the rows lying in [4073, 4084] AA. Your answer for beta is 4083.54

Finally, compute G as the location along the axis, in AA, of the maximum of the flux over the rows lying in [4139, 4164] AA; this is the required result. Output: 4144.16 AA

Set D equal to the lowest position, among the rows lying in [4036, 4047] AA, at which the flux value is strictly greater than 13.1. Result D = 4036.80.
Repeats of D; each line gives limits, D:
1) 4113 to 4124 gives 4113.74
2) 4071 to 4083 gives 4079.78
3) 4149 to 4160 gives 4157.55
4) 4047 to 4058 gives 4047.97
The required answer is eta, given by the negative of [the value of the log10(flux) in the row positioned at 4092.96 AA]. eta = -1.18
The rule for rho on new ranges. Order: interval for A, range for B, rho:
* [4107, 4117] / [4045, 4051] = 11.4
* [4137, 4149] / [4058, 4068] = 10.2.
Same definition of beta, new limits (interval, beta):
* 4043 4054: 4049.83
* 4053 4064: 4059.17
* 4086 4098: 4089.19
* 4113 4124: 4117.53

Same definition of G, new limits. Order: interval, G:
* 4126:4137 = 4132.73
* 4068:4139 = 4085.42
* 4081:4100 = 4085.42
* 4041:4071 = 4049.83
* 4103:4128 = 4109.95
